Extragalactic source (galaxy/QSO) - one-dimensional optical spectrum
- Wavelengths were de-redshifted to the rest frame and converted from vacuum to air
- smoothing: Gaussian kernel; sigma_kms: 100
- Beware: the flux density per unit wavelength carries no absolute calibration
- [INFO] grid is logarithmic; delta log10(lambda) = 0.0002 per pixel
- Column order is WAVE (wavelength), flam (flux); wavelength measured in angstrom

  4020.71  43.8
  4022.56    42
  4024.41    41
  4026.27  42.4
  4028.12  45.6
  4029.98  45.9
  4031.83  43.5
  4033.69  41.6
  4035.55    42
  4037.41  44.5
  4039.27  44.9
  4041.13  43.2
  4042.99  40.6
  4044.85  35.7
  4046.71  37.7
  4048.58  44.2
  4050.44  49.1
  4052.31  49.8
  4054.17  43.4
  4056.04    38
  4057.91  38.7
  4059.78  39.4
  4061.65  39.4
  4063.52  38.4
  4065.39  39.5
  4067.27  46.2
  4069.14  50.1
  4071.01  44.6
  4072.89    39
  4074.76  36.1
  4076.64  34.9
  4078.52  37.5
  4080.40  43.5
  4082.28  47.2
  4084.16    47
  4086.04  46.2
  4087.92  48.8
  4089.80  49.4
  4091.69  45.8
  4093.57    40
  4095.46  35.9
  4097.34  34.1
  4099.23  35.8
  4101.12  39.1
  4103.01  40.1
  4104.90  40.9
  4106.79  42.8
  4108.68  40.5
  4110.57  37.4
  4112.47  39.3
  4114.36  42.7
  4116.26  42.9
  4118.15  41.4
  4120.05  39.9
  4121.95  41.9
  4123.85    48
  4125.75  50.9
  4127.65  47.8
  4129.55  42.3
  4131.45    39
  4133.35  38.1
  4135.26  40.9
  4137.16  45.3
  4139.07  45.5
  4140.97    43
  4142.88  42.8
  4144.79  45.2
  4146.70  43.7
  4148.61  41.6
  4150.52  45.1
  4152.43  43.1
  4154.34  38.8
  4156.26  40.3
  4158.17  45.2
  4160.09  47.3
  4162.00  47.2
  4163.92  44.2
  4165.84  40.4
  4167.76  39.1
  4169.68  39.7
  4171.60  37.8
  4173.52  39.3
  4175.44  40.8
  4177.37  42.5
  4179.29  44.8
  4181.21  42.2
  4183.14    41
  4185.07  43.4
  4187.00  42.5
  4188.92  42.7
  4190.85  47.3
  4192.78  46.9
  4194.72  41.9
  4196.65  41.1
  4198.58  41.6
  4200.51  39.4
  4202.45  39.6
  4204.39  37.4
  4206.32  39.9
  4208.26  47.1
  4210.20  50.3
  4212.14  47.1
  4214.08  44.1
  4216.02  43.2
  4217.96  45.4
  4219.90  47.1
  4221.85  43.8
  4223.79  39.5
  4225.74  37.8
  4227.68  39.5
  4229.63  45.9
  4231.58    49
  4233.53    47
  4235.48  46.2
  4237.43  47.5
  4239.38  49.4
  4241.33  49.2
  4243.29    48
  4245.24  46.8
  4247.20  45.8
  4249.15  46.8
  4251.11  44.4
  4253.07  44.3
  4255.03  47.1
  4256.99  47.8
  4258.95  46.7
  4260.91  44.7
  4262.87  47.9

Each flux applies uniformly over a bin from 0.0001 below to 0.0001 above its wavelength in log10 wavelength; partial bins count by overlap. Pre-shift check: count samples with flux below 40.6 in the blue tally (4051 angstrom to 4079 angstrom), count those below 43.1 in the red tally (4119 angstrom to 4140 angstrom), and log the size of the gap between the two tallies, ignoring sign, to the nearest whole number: 4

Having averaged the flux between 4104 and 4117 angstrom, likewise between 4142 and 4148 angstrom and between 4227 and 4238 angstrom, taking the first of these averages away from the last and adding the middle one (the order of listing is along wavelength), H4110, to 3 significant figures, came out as 48.8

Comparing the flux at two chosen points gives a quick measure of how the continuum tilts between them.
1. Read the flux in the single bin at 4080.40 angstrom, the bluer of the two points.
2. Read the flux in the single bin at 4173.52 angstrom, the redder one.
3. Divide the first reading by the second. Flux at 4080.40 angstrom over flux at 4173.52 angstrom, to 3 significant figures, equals 1.11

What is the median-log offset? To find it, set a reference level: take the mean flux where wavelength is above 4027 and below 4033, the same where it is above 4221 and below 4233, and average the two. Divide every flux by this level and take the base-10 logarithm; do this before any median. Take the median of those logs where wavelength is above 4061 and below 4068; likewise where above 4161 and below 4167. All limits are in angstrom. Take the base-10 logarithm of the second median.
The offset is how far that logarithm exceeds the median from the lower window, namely -2.3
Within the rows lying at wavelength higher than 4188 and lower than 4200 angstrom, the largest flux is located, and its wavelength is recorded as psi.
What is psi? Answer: 4190.85 angstrom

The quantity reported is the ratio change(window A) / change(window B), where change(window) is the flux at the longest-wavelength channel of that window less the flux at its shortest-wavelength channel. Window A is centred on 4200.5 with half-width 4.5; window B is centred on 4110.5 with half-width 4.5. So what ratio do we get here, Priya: 37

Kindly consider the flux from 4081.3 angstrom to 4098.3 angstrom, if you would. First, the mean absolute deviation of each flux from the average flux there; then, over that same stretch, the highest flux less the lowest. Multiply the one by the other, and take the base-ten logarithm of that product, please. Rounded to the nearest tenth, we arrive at 1.9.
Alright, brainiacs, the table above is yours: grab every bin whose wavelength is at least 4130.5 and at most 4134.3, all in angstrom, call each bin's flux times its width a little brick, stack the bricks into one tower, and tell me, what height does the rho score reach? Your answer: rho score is 147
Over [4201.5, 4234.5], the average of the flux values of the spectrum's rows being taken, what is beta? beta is 43.7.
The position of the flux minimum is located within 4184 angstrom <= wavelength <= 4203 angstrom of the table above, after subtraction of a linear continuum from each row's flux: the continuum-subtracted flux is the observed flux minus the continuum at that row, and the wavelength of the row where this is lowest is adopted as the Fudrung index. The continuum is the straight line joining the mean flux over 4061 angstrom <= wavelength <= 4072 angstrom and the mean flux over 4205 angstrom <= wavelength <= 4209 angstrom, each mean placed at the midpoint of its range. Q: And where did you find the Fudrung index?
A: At 4200.51 angstrom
